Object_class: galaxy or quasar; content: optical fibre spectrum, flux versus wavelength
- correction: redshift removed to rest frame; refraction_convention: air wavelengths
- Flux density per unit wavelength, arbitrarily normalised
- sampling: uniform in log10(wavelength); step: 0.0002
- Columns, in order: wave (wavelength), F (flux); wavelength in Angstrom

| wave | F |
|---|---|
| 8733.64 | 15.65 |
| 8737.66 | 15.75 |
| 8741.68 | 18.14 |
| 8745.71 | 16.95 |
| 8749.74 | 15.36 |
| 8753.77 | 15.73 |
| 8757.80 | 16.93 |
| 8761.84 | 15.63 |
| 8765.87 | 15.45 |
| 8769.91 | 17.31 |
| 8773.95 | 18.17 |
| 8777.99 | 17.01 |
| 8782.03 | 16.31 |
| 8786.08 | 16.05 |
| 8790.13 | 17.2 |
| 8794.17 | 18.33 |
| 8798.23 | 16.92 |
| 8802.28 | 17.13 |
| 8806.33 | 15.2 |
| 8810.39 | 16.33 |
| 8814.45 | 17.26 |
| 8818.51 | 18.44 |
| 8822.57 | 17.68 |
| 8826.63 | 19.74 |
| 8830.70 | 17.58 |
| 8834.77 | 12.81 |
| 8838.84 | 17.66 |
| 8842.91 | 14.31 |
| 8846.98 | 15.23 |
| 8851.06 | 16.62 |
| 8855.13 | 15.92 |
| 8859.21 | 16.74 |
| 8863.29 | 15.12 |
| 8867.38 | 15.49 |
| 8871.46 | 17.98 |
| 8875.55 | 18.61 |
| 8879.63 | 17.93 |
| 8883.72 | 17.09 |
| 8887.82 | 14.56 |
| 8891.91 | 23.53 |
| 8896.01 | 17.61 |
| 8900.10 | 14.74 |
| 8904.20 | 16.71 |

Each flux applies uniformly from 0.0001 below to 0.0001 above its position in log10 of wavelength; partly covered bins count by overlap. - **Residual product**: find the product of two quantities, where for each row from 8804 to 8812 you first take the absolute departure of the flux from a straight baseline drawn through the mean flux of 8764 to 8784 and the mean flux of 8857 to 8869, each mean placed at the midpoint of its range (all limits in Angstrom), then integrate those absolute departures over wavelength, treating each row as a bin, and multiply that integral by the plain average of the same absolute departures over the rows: 4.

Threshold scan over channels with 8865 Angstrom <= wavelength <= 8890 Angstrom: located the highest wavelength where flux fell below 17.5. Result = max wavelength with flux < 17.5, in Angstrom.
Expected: 8887.82 Angstrom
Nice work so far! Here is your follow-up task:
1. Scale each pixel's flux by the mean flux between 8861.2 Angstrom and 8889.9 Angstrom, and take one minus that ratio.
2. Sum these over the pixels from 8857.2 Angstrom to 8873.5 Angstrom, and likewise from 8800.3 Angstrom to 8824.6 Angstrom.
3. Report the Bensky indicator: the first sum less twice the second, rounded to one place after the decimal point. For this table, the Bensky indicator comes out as 0.3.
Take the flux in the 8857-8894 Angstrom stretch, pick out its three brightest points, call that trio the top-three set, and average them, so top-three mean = 20.0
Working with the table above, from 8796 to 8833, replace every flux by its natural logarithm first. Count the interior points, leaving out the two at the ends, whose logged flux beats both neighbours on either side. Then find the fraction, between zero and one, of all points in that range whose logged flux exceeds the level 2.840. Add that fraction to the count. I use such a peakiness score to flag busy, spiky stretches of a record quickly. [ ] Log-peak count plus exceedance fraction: 3.67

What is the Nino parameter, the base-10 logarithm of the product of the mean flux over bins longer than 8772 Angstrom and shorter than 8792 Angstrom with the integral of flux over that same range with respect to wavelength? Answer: 3.76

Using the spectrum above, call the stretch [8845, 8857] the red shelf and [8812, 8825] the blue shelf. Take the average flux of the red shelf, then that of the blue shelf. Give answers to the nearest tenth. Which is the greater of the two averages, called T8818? 17.8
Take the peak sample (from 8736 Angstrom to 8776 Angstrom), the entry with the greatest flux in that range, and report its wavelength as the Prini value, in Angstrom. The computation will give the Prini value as 8773.95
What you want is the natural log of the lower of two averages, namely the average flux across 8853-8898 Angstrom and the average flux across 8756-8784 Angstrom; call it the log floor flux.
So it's 2.81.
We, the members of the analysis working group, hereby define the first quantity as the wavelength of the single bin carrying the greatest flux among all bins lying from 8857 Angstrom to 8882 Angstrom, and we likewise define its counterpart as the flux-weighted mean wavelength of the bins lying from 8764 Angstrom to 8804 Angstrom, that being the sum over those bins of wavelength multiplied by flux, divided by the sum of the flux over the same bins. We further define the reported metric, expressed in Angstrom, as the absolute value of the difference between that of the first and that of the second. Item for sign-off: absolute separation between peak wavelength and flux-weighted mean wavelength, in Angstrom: 91.3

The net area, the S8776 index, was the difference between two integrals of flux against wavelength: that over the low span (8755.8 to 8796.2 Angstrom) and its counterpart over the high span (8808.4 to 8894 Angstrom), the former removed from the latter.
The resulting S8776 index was 773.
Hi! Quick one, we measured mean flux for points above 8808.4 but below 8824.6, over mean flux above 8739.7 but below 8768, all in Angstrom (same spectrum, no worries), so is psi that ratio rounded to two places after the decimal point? 1.07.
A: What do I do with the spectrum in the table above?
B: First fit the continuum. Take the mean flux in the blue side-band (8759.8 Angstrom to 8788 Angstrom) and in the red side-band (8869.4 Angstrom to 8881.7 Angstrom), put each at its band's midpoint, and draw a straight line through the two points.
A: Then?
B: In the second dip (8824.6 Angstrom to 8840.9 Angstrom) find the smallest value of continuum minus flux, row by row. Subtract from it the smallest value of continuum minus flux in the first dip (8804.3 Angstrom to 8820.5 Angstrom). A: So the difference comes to -1.2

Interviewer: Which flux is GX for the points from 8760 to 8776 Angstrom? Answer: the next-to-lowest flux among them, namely 15.63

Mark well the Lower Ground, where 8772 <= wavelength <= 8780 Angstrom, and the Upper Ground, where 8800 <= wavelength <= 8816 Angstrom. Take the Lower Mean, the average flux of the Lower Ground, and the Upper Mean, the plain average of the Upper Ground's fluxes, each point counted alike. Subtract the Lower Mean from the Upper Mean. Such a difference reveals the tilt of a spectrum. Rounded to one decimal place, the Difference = -1.1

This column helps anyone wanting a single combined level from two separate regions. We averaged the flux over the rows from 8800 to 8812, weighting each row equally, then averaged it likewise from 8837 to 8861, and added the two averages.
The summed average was 32.3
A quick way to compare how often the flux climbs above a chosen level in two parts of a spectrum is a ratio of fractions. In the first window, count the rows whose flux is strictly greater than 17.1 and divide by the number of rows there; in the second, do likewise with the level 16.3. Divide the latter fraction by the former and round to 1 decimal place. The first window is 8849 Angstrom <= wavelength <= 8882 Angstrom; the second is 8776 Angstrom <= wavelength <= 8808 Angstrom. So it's 2.0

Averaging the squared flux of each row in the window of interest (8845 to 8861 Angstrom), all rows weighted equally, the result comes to 260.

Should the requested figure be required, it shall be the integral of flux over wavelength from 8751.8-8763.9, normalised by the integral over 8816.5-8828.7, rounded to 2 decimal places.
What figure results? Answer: 0.86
